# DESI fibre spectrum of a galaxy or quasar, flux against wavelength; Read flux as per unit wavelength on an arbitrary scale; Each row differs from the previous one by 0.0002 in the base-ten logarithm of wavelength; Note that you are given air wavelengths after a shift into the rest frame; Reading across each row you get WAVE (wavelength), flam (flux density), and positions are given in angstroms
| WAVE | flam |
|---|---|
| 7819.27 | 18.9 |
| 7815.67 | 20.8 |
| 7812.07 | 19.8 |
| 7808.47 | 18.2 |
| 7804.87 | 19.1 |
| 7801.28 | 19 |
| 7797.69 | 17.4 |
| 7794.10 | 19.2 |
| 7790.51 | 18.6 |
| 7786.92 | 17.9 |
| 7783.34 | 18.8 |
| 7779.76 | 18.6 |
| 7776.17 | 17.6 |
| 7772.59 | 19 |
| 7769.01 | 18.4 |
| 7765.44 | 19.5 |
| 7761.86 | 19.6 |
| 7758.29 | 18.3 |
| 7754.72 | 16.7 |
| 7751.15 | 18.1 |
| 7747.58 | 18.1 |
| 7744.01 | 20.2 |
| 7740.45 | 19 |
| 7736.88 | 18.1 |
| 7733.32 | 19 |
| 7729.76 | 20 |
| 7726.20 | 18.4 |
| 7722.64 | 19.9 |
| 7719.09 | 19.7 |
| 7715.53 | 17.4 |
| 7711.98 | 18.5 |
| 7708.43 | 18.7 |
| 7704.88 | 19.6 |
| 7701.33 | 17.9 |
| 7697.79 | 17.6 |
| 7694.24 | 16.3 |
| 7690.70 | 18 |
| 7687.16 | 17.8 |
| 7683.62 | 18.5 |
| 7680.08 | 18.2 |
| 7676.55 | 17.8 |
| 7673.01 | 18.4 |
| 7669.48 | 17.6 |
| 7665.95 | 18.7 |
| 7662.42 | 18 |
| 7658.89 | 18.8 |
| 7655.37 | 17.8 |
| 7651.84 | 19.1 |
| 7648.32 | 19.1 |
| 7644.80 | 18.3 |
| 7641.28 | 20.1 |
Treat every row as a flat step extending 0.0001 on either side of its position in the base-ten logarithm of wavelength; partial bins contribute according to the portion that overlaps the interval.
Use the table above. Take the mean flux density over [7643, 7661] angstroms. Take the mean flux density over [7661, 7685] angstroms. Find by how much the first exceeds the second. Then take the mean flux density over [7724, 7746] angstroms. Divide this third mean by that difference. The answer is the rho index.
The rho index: 43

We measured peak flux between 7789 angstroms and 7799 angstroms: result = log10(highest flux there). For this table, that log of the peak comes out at 1.28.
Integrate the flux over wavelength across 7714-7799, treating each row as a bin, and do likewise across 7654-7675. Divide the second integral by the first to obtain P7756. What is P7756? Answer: 0.24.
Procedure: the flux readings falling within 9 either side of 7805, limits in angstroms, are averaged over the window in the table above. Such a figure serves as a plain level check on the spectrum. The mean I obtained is 18.7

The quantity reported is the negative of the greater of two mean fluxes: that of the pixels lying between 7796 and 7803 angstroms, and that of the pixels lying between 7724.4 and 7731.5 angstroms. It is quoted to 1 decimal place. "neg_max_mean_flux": -19.2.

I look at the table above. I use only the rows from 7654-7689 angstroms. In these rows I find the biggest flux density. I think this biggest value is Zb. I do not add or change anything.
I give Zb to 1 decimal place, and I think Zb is 18.8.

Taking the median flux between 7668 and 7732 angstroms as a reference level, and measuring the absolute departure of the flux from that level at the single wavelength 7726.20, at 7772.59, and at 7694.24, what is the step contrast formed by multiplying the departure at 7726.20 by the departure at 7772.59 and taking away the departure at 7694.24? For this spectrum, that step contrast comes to -1.9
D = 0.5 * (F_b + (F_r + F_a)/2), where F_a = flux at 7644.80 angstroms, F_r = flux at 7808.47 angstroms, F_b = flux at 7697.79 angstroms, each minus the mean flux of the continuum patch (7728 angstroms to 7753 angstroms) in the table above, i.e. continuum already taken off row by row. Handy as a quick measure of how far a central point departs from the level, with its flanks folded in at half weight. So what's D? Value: -1.0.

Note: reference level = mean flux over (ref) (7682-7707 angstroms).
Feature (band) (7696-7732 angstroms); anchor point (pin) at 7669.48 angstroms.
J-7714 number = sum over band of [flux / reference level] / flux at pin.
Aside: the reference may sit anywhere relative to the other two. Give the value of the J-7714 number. 0.594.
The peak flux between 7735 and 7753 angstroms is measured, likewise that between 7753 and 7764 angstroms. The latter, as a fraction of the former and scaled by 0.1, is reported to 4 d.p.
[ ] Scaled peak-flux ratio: 0.0970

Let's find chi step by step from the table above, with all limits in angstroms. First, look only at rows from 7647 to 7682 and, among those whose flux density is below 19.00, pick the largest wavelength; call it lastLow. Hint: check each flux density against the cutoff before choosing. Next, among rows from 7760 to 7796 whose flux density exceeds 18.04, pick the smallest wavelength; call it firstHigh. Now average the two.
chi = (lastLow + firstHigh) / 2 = 7721.0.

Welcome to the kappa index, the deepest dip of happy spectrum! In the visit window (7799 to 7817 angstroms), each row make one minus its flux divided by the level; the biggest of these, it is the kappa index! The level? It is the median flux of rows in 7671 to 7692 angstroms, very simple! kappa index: -0.01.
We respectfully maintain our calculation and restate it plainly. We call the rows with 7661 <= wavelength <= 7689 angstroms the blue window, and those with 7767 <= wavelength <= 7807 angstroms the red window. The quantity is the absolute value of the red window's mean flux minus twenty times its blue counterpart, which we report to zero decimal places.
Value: 344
